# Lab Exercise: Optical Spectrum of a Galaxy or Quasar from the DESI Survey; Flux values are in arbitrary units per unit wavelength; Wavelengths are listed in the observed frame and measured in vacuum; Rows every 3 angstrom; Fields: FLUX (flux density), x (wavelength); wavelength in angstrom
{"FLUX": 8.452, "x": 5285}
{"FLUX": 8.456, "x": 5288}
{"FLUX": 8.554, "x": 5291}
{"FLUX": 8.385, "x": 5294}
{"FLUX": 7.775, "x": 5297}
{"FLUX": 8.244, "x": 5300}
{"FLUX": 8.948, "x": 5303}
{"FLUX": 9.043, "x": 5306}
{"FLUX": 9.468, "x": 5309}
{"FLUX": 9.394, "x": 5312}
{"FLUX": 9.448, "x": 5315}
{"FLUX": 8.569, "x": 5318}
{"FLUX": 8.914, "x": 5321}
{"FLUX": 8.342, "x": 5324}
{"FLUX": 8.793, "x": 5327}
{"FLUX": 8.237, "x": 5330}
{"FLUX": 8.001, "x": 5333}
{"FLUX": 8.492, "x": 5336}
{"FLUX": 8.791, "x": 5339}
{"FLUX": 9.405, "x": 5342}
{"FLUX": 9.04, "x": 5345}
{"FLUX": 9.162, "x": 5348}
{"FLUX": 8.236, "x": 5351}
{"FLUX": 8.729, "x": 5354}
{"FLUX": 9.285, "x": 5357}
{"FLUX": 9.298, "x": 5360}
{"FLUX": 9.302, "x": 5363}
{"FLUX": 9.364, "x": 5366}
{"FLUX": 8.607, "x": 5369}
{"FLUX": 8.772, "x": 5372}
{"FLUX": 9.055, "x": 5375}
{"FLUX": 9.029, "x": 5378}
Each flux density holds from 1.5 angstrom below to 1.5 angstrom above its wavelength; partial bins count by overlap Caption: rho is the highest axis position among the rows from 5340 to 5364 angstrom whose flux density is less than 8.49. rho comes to 5351 angstrom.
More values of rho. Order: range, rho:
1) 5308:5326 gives 5324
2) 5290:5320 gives 5300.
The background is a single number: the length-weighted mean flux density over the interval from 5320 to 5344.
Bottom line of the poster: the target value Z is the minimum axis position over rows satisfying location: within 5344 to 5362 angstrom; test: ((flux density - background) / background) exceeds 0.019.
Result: 5345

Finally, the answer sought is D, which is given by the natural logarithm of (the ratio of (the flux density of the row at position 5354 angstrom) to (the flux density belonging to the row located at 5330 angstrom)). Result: 0.06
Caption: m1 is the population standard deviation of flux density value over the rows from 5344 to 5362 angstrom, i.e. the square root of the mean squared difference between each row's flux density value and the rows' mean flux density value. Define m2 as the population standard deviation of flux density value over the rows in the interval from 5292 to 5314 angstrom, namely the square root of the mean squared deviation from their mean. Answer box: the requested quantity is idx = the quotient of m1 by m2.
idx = 0.64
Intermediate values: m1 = 0.38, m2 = 0.58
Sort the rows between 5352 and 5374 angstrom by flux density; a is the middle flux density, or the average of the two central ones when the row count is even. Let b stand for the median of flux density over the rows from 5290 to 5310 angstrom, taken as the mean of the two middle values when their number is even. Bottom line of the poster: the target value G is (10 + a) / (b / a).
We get 20.9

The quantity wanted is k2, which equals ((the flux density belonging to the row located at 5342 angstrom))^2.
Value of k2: 88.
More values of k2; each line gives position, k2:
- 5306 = 82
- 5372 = 77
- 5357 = 86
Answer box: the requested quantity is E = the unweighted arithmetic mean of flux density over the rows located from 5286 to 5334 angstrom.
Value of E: 8.66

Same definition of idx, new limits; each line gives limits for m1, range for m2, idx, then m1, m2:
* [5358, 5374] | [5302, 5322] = 1.01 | 0.31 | 0.31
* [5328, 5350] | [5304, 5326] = 1.15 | 0.47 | 0.41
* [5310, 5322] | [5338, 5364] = 1.01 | 0.36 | 0.36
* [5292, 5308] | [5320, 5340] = 1.50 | 0.47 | 0.31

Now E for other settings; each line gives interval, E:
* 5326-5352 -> 8.68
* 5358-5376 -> 9.07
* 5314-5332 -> 8.72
